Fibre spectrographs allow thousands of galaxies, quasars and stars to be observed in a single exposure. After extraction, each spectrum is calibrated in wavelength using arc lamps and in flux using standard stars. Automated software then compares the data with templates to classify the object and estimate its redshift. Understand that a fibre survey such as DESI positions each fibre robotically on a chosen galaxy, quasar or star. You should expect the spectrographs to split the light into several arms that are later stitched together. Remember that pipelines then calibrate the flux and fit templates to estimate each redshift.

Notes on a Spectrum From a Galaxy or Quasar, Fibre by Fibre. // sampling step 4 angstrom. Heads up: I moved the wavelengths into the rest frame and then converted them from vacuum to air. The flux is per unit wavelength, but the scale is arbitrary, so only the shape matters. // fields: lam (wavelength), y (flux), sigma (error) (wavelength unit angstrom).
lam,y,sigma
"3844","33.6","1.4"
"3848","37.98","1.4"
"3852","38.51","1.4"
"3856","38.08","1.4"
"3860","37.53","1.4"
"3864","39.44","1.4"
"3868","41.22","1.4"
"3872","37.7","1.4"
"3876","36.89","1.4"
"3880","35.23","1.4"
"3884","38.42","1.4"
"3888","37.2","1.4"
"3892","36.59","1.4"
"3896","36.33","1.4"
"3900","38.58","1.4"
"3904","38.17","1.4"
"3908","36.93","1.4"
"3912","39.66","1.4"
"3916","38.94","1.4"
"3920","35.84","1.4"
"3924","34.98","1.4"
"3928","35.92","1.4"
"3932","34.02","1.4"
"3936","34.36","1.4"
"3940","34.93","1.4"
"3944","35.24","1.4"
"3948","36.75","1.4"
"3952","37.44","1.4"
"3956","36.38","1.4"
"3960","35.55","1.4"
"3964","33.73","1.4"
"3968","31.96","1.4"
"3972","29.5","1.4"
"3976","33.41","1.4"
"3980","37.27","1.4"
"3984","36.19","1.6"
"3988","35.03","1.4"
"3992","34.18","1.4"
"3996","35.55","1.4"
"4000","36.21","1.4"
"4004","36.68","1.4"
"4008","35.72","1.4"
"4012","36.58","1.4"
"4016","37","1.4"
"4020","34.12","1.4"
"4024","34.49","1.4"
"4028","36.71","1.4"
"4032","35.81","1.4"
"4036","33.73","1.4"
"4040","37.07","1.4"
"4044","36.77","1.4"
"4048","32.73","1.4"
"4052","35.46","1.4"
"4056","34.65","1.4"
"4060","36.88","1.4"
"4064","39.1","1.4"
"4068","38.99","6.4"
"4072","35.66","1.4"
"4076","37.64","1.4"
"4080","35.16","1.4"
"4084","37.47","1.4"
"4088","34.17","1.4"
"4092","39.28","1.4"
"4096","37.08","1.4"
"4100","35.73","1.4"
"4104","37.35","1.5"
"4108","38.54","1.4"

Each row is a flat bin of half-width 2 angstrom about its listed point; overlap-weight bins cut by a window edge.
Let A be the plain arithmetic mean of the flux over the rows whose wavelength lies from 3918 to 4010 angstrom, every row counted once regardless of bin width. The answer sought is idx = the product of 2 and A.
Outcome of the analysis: 70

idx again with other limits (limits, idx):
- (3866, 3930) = 75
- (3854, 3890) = 76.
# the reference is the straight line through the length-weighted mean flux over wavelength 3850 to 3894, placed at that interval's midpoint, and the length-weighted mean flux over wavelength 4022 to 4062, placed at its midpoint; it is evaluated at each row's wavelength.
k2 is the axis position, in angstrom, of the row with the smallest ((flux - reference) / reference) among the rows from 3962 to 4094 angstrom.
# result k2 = 3972 angstrom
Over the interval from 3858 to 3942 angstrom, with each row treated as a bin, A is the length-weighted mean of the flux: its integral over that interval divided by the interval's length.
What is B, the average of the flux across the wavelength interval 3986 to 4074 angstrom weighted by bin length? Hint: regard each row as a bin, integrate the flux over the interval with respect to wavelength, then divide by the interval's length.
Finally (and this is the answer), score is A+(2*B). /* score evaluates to 108.8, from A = 37.1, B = 35.9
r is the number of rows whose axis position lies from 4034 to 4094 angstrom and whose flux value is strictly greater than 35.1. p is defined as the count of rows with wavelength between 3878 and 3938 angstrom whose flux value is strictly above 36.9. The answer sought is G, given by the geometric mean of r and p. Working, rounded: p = 7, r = 11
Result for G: 8.8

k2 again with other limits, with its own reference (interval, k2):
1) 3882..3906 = 3896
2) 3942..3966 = 3964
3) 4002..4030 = 4020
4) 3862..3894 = 3880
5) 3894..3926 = 3924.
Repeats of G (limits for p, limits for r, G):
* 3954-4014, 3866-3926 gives 3.7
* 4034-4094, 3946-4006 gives 7.3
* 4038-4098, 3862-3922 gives 10.2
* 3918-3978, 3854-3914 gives 3.9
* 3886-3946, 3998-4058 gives 7.7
